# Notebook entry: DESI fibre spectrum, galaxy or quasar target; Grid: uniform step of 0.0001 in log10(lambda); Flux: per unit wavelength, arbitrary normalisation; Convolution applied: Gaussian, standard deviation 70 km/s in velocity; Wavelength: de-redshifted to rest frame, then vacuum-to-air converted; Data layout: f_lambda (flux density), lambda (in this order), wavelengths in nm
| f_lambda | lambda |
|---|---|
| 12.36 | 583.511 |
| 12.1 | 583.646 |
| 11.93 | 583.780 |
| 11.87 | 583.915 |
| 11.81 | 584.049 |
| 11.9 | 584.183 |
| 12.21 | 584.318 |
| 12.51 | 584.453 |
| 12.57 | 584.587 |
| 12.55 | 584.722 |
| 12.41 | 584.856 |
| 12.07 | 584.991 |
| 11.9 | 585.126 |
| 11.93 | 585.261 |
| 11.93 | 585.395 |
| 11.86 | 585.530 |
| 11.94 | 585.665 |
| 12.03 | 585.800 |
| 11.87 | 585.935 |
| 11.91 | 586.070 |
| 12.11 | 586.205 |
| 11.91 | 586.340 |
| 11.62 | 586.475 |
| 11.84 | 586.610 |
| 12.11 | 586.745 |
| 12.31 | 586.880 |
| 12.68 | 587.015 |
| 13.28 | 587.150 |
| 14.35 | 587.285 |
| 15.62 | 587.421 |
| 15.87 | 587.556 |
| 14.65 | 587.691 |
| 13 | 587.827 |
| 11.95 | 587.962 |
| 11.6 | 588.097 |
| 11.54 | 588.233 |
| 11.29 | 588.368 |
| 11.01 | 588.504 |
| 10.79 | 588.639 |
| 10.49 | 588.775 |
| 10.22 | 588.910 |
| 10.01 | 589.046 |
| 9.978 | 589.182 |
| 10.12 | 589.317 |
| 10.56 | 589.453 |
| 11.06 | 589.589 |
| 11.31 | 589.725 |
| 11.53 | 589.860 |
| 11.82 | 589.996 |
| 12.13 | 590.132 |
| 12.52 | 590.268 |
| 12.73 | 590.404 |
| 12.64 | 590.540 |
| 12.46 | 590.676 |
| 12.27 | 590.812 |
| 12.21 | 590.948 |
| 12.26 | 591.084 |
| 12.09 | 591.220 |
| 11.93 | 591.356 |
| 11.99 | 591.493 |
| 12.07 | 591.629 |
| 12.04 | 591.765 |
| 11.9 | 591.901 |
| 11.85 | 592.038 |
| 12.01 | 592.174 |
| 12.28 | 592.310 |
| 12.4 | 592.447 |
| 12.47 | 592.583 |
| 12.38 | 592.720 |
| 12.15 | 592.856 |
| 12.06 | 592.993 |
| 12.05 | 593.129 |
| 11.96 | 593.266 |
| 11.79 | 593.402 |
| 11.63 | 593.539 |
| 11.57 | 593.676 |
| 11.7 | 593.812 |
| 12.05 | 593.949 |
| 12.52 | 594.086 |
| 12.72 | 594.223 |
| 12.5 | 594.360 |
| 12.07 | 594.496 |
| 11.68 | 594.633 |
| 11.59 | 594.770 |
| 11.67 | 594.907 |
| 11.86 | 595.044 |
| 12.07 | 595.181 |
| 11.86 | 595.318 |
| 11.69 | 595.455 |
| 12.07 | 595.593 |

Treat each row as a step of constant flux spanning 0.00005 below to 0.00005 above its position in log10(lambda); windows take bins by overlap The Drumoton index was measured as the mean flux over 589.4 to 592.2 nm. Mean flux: 12.0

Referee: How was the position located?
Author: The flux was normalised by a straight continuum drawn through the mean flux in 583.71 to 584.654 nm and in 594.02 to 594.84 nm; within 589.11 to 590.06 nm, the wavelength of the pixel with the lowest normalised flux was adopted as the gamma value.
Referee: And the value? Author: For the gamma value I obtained 589.182 nm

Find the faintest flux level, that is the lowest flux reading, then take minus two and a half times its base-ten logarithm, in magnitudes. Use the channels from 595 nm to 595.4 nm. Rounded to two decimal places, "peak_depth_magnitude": -2.69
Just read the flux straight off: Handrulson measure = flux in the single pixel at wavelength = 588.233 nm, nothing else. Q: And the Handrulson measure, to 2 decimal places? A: 11.54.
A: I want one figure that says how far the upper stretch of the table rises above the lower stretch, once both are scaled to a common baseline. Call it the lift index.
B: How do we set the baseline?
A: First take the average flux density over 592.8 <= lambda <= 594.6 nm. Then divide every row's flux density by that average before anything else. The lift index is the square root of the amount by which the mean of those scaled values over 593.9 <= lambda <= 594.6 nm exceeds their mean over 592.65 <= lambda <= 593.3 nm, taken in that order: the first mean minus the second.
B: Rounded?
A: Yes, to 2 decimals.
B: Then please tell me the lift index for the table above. 0.14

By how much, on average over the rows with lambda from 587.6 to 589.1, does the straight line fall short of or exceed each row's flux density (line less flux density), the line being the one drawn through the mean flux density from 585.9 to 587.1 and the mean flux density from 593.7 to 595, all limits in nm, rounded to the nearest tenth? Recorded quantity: 0.5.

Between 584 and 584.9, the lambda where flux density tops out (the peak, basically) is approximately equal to 584.587 nm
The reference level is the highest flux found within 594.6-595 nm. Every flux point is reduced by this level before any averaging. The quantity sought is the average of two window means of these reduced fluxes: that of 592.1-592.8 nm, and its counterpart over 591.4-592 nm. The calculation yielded 0.47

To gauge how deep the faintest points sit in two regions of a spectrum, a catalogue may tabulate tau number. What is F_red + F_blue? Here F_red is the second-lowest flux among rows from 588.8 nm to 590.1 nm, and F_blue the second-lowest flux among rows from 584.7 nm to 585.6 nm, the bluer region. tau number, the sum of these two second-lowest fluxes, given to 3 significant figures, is 21.9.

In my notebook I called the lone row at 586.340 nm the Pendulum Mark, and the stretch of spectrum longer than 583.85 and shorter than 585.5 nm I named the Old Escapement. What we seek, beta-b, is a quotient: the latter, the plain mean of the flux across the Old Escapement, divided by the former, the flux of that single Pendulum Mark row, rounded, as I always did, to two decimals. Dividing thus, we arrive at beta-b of 1.02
